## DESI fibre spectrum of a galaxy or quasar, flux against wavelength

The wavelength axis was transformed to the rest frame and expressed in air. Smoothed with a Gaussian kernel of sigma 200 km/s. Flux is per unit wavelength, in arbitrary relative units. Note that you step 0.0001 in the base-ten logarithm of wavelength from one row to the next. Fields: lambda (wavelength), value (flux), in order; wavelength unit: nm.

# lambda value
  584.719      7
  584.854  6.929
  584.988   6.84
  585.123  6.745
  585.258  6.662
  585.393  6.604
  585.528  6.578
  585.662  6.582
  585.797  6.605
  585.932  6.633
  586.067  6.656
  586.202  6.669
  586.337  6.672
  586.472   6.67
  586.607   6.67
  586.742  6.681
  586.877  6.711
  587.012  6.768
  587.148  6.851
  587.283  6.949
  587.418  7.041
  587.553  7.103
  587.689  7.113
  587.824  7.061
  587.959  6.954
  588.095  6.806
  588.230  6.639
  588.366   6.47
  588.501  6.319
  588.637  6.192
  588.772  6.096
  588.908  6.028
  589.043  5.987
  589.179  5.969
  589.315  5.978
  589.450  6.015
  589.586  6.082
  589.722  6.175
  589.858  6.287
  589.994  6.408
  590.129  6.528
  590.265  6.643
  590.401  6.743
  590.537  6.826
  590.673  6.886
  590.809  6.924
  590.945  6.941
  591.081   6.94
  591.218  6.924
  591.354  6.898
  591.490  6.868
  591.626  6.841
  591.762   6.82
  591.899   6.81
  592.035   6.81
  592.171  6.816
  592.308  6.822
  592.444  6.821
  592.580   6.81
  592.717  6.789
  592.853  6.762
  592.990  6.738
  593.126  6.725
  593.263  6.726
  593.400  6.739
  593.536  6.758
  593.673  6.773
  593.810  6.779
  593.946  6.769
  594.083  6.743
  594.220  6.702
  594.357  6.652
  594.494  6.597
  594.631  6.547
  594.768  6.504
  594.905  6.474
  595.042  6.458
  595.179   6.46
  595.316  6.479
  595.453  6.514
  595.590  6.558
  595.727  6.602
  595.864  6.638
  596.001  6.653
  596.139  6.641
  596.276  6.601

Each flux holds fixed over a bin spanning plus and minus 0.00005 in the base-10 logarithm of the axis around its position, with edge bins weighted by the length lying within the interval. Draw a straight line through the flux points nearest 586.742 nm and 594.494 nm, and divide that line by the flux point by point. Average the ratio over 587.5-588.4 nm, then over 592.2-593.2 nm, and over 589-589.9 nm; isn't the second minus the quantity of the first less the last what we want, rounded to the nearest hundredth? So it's 1.10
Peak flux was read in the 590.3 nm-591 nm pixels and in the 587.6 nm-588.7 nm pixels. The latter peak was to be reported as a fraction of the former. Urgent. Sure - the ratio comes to 1.02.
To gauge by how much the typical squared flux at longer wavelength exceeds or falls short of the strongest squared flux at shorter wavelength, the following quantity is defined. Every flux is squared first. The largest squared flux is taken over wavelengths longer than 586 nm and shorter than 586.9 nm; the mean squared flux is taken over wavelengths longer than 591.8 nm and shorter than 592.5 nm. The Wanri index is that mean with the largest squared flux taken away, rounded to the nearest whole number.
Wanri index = 1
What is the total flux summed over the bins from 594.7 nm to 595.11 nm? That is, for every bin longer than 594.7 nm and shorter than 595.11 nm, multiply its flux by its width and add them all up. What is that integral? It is 2.66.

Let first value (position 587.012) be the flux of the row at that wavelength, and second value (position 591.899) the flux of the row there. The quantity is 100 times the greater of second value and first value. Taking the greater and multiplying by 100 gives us 681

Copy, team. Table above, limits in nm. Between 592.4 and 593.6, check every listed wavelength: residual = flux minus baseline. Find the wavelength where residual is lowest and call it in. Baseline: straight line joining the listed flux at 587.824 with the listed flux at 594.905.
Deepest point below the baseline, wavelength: 593.126 nm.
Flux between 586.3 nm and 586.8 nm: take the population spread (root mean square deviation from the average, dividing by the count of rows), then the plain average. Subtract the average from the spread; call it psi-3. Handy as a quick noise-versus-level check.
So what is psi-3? -6.67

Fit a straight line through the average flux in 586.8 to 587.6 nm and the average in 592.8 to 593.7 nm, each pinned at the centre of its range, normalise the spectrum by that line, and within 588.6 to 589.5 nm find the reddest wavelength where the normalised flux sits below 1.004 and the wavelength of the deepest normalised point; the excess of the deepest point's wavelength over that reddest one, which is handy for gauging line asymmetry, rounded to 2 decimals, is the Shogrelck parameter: -0.27 nm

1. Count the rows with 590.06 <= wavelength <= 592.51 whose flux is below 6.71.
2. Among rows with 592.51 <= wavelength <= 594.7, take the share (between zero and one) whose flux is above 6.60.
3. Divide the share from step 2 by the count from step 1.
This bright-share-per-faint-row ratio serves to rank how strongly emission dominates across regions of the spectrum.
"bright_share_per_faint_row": 0.44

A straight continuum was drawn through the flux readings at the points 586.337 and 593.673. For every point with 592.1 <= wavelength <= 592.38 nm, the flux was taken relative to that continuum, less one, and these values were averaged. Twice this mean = 0.02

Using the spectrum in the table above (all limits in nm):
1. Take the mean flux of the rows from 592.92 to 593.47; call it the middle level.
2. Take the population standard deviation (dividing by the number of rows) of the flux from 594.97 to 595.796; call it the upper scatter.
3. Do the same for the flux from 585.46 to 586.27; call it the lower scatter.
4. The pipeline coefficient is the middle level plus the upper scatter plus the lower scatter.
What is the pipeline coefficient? 6.82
